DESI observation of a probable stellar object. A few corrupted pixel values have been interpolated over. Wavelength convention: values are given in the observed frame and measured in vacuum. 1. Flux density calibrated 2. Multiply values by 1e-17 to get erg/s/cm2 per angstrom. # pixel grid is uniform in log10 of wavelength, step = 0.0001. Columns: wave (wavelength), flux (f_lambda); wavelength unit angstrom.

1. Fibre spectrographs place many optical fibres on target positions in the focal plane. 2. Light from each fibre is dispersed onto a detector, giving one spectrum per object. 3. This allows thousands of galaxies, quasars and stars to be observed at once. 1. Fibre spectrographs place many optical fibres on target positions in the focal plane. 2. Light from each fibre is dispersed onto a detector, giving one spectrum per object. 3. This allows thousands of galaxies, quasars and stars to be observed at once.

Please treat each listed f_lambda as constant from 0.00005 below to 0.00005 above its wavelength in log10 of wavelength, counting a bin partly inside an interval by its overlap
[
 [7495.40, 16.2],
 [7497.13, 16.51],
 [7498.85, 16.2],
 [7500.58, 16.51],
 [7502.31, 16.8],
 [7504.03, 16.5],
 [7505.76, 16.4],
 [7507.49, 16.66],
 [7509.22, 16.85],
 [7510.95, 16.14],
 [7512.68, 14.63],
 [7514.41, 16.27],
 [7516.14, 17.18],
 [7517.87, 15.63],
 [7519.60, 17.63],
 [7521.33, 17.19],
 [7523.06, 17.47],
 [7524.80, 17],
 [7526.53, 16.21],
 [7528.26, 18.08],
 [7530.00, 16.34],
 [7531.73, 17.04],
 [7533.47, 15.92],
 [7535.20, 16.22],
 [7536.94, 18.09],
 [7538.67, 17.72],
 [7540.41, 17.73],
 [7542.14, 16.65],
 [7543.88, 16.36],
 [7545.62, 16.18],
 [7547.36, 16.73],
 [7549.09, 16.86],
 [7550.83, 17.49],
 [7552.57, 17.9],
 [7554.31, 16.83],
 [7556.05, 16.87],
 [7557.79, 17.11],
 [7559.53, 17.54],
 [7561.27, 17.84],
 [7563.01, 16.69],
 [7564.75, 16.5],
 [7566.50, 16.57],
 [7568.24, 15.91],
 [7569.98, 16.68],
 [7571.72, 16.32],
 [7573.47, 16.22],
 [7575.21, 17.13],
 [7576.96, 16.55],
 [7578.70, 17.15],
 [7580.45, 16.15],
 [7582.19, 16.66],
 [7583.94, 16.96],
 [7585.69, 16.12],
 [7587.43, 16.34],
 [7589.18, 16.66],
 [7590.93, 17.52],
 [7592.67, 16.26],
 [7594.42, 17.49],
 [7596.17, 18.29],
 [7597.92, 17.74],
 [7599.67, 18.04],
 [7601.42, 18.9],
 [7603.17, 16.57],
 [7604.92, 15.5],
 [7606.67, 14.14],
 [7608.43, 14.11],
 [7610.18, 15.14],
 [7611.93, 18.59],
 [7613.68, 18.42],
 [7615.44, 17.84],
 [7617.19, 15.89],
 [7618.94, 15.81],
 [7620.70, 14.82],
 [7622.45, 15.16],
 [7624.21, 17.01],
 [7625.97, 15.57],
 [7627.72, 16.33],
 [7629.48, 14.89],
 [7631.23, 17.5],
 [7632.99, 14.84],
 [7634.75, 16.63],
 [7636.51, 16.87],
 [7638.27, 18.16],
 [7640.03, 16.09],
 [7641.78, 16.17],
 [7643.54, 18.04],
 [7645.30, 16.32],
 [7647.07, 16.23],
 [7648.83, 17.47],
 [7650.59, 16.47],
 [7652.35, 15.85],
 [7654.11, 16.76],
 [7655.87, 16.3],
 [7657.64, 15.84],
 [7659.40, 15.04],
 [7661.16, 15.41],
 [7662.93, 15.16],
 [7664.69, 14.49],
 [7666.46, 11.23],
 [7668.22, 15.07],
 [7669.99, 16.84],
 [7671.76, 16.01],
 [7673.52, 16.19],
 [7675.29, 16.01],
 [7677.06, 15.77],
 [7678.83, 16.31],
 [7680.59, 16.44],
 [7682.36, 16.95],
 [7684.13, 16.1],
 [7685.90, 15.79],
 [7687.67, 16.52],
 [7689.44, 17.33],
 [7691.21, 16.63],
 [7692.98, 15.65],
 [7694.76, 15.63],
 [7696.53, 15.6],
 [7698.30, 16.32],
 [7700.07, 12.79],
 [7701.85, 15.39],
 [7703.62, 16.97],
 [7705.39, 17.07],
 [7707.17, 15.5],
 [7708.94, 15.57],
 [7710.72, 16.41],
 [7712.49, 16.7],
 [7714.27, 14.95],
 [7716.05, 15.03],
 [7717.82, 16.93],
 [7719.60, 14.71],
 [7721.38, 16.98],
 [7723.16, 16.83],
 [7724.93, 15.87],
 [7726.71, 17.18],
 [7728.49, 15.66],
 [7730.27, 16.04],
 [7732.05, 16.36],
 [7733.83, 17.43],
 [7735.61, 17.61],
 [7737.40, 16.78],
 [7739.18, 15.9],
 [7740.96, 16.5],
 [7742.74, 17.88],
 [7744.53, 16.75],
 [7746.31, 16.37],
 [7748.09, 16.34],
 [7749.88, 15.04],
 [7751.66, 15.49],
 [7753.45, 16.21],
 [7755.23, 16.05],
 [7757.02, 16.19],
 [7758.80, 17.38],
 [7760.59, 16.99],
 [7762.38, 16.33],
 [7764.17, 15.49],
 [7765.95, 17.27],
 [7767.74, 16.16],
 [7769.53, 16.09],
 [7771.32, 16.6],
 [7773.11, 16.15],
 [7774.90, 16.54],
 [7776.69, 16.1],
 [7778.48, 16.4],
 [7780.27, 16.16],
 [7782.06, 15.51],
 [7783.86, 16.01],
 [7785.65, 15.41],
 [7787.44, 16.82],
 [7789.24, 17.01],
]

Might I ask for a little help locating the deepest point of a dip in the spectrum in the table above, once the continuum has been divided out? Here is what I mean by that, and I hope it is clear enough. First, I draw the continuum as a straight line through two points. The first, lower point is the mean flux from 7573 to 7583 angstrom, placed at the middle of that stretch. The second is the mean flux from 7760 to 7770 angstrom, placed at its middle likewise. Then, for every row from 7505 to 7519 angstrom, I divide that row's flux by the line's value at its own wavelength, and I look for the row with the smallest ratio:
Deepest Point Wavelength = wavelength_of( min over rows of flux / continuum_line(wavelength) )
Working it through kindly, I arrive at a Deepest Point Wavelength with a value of 7512.68 angstrom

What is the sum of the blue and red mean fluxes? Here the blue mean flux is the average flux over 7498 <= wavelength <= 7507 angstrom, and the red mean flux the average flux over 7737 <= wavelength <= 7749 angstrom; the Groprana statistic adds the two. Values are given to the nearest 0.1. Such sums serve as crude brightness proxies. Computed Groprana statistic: 33.1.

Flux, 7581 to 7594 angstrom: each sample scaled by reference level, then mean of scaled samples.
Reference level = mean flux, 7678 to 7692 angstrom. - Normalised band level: 1.01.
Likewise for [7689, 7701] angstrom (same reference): 0.95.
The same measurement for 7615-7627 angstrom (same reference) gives 0.97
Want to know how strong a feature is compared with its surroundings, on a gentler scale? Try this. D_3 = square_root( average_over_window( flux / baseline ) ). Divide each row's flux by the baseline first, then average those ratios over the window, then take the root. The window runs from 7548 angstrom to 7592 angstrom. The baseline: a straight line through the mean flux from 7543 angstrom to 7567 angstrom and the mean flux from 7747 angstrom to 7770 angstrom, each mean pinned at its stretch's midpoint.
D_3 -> 1.00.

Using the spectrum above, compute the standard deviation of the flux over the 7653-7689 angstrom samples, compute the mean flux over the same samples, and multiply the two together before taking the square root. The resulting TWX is 4.4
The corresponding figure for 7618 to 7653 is 4.0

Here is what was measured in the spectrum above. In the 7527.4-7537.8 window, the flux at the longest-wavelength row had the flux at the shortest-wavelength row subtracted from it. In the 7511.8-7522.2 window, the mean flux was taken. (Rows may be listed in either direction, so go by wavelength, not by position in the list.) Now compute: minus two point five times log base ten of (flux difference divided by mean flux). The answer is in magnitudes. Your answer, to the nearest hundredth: 8.04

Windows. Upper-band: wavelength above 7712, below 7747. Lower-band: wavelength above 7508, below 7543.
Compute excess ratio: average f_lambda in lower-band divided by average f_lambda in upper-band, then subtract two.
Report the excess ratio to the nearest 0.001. -0.977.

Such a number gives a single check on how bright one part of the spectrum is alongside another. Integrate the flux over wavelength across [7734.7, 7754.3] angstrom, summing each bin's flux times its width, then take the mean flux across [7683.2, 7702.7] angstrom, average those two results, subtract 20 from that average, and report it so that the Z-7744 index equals 149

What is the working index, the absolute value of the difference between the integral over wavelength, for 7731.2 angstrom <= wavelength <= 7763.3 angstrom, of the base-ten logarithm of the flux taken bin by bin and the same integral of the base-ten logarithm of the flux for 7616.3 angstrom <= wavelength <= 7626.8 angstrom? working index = 27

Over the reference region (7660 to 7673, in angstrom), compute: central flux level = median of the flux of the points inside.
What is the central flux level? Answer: 15.2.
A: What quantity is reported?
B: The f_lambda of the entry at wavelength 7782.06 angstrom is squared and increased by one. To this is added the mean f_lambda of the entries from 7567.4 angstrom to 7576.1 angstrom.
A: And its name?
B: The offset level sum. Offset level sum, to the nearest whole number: 258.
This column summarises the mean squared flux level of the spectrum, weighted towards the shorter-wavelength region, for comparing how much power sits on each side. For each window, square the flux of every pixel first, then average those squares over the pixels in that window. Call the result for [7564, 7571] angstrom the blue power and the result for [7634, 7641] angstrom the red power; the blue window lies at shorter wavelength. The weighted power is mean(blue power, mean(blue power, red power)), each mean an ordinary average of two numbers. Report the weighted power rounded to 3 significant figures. 274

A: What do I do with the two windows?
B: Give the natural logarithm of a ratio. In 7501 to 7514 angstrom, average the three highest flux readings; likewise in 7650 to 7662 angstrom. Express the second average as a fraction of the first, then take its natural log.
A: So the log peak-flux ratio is -0.016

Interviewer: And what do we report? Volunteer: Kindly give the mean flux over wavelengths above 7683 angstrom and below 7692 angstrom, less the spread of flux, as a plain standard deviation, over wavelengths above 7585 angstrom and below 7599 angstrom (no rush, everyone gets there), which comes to 15.7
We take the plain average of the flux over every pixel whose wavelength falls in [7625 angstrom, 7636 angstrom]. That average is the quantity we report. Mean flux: 16.0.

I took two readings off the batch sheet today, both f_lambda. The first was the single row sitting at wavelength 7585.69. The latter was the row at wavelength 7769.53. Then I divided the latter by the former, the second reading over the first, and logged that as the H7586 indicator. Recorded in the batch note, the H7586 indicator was 1.00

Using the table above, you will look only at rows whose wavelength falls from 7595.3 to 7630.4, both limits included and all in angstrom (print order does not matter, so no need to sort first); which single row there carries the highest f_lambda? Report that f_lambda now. 18.9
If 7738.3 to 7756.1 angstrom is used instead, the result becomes 17.88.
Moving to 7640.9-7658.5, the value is 18.04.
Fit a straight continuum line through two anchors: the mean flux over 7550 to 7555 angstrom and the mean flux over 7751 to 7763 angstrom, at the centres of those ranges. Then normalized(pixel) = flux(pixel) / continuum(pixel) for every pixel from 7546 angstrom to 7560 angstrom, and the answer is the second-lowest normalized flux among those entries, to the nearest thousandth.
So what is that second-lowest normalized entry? 0.967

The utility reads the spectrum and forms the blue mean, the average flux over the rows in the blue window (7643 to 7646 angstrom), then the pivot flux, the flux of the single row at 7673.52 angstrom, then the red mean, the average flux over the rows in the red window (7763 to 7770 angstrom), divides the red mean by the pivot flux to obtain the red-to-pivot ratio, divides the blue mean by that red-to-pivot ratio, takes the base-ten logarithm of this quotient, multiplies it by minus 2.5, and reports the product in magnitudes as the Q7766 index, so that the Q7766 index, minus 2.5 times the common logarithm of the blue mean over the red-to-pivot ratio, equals -3.08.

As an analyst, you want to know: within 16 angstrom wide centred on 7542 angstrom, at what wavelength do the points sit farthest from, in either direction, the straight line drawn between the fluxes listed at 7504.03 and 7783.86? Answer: 7536.94 angstrom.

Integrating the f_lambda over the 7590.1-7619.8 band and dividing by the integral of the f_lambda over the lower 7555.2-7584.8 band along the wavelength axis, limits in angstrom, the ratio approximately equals 1.01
